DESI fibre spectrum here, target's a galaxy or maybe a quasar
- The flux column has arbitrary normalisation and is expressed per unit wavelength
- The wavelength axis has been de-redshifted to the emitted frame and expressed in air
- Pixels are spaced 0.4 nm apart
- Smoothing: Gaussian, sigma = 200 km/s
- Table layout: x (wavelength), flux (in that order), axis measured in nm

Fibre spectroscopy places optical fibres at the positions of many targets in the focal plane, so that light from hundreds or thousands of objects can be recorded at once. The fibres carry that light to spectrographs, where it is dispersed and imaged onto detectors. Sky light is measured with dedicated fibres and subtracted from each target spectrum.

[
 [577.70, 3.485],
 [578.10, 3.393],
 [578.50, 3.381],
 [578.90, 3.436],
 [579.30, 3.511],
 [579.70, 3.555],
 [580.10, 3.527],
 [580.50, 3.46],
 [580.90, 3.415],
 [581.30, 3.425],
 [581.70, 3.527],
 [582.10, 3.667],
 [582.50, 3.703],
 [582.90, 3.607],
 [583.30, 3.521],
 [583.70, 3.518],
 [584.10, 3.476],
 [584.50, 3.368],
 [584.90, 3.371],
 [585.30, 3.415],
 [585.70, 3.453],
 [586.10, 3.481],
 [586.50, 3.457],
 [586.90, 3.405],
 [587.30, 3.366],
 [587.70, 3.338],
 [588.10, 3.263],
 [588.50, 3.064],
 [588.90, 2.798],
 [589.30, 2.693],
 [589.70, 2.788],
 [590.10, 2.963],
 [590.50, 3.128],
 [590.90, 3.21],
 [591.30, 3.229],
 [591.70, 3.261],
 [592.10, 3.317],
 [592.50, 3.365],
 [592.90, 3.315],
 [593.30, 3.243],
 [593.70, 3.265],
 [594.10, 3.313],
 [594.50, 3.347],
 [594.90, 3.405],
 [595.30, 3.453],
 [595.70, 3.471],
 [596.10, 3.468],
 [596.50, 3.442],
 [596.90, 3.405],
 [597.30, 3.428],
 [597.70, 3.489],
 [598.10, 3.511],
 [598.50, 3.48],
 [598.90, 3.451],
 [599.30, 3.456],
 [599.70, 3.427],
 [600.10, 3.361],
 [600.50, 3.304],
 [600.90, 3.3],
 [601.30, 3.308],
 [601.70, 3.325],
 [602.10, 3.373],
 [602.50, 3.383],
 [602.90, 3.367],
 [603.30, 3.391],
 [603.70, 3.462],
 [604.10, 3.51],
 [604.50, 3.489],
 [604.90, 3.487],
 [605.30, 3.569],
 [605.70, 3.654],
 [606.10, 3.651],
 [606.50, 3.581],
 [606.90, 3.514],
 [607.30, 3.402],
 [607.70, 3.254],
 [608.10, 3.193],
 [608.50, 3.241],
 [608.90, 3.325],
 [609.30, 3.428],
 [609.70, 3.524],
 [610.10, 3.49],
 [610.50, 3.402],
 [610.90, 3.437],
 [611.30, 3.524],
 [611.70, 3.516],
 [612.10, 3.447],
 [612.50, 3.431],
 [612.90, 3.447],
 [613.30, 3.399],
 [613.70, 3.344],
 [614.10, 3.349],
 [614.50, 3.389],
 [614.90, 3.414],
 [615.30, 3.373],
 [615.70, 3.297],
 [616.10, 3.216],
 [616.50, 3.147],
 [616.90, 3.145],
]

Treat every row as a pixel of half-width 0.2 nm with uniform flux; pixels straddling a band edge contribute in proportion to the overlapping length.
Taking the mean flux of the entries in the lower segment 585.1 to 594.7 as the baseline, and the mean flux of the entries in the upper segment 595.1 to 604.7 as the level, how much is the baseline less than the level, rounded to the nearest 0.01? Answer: 0.19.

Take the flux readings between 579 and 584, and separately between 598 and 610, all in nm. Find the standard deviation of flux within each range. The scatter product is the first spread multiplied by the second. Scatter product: 0.010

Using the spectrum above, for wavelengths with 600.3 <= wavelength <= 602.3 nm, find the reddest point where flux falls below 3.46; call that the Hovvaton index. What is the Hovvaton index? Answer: 602.10 nm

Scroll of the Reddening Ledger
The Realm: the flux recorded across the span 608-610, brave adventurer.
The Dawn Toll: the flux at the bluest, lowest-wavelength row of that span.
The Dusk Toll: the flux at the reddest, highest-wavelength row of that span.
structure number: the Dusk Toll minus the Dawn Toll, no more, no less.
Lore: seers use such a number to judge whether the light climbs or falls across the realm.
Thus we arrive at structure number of 0.33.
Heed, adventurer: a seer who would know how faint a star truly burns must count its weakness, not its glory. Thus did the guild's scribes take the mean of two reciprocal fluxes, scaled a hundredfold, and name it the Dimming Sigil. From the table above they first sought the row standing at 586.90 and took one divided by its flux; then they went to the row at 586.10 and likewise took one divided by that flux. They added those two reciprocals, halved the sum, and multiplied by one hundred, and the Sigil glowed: 29.0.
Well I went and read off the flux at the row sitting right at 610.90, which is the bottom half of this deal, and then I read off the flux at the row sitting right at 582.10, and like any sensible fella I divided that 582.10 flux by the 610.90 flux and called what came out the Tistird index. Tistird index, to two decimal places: 1.07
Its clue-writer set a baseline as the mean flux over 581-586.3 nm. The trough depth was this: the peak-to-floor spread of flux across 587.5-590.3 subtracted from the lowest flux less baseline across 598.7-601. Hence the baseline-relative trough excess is -0.85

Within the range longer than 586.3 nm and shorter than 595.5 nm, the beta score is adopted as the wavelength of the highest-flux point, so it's 586.50 nm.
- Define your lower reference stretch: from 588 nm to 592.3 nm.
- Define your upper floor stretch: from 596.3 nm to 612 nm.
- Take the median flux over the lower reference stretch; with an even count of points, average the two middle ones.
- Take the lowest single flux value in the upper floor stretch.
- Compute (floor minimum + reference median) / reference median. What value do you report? 2.02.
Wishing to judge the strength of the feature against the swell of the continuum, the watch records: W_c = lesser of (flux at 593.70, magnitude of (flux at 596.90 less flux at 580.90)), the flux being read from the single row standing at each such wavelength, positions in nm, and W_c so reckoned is 0.01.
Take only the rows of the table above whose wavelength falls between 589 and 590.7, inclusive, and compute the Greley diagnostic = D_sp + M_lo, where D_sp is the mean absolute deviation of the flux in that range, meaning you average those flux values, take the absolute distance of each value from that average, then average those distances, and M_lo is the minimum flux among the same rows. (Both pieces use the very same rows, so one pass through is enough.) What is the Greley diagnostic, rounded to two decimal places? 2.85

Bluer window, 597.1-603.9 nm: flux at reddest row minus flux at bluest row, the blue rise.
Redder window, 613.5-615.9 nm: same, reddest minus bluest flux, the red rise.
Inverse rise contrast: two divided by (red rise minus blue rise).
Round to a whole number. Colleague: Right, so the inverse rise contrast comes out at -25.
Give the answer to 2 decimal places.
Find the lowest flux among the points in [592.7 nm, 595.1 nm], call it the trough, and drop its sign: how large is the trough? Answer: 3.24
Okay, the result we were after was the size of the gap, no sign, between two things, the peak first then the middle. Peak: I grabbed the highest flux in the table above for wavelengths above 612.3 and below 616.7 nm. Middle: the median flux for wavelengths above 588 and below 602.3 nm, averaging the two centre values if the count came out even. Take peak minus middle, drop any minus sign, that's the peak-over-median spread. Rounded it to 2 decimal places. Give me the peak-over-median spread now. 0.13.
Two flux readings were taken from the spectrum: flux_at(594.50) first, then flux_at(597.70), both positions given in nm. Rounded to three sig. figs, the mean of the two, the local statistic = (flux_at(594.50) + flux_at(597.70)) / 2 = 3.42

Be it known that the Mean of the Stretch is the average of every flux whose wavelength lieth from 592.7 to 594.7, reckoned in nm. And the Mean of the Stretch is 3.30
